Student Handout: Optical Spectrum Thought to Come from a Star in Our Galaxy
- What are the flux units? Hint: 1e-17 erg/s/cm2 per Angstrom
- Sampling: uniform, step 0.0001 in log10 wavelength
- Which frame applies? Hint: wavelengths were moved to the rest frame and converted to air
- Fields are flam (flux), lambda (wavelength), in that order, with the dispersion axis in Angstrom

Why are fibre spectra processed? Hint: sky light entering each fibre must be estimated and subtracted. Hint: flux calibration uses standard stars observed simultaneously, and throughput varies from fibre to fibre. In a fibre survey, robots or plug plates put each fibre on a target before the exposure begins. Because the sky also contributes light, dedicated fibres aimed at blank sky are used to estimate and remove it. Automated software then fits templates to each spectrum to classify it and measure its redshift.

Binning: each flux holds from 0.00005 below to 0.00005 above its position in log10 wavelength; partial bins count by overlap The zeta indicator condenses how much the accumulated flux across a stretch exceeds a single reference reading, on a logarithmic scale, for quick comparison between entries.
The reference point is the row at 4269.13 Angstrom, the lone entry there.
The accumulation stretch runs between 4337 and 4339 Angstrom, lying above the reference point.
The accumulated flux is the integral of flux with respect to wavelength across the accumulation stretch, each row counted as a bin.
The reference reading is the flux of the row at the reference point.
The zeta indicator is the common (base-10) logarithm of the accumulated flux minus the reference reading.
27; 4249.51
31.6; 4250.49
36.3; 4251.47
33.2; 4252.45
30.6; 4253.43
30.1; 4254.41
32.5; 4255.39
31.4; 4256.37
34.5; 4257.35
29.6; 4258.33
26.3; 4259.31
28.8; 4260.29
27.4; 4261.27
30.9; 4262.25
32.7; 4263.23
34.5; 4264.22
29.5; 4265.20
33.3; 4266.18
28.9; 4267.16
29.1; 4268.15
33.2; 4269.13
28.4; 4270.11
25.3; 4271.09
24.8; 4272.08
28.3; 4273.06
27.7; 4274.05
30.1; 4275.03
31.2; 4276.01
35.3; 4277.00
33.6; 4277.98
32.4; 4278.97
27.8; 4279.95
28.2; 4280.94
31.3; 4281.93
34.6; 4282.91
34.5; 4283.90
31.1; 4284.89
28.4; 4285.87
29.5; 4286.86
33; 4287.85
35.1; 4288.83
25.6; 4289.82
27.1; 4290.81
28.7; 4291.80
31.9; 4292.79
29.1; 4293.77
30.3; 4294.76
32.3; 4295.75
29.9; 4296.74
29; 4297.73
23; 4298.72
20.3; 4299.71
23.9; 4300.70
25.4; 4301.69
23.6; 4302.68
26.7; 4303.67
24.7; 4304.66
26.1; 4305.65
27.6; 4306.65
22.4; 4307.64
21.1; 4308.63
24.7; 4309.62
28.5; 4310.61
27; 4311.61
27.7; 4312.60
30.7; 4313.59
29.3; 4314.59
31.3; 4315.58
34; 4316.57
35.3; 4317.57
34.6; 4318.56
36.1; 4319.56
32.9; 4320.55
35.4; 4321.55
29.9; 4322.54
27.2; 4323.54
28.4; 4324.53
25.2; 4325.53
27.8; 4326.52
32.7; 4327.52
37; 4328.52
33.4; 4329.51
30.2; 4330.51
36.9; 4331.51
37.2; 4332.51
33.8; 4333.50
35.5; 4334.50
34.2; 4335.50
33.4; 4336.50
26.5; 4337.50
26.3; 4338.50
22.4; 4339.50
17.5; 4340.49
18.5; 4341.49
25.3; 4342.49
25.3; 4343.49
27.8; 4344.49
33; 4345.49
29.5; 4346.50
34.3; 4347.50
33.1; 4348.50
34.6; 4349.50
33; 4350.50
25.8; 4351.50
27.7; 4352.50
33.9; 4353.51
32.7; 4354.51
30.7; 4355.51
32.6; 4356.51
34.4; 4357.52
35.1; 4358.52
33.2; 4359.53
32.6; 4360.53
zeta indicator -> 1.29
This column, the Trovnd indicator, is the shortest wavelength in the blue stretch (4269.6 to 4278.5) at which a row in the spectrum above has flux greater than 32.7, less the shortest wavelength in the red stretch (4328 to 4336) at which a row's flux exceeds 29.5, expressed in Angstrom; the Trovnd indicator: -51.5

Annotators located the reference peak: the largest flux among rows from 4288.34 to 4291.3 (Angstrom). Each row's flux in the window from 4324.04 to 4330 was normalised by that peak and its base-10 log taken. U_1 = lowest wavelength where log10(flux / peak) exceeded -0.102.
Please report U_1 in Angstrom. 4324.53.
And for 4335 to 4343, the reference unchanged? 4335.50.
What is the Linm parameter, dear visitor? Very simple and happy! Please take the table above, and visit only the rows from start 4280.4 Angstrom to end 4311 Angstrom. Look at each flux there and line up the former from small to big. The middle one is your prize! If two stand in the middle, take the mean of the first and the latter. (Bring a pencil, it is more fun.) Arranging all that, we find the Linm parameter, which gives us 28.4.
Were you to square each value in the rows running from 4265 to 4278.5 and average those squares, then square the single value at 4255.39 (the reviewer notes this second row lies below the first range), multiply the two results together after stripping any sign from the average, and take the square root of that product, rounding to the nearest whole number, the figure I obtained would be 977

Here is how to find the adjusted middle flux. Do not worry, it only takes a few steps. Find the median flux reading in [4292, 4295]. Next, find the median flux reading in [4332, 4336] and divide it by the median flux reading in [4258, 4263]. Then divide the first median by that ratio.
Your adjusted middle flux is 25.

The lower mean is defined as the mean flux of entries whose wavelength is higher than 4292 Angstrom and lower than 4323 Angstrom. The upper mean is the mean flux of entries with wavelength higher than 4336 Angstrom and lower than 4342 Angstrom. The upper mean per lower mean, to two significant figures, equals 0.84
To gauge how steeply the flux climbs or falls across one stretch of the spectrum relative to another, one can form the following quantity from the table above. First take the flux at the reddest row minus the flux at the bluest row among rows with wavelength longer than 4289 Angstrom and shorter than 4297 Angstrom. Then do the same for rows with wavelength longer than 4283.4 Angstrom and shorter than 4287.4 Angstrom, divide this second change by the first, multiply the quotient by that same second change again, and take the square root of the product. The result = 2.4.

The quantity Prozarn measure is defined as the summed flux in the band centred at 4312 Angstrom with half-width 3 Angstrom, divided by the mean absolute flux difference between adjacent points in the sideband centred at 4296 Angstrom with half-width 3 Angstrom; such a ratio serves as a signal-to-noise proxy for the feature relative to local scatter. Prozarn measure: 67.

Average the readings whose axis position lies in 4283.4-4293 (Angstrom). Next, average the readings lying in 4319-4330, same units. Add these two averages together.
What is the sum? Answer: 61.9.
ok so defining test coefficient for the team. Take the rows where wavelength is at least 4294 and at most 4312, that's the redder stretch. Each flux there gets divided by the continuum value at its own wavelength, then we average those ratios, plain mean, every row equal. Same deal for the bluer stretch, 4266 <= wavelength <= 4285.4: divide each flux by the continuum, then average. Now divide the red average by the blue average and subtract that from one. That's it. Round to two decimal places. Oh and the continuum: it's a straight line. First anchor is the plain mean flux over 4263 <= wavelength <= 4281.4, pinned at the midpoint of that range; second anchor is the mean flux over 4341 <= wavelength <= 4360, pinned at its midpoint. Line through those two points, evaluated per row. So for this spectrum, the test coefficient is 0.15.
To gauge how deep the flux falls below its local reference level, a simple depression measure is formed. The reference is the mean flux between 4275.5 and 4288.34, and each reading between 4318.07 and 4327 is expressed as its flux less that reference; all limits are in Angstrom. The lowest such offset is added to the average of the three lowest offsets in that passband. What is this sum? -11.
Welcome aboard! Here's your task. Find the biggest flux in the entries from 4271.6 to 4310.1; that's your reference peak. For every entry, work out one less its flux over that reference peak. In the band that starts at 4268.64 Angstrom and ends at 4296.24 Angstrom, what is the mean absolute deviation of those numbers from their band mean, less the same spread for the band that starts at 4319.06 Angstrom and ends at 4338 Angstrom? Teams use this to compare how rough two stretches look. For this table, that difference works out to -0.02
